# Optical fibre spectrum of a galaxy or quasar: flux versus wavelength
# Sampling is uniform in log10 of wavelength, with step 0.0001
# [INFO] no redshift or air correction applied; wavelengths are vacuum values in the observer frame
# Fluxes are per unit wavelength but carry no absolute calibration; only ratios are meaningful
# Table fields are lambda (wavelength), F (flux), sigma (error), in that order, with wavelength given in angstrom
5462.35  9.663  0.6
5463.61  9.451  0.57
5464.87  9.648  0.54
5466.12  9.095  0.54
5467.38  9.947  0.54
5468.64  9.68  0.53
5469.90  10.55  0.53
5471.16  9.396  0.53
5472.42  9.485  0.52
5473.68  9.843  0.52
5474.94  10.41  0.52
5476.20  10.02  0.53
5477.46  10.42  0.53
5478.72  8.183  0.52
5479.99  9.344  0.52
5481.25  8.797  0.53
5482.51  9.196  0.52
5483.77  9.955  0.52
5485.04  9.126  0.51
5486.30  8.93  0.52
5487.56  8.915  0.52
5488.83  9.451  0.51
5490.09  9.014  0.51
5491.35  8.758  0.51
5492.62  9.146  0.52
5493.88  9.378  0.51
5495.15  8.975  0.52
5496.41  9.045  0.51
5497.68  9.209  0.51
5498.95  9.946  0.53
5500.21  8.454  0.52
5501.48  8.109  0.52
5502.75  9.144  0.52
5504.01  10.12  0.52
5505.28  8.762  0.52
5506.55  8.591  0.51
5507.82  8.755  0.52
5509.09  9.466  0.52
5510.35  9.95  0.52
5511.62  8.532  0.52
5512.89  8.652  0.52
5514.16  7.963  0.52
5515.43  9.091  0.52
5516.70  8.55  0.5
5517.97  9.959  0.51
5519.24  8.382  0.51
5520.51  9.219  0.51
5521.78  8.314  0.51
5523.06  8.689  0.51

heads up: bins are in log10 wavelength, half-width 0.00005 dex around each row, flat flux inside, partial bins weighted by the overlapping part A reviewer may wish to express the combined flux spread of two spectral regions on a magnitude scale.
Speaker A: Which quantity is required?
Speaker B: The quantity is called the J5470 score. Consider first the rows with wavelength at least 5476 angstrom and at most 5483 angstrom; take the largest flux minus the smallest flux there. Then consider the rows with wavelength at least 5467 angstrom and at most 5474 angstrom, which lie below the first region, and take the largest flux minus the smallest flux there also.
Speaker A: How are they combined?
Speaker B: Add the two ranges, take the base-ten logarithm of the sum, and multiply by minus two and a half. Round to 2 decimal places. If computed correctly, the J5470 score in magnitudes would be -1.33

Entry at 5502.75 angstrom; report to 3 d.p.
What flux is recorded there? 9.144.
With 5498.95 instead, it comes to 9.946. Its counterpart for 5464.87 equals 9.648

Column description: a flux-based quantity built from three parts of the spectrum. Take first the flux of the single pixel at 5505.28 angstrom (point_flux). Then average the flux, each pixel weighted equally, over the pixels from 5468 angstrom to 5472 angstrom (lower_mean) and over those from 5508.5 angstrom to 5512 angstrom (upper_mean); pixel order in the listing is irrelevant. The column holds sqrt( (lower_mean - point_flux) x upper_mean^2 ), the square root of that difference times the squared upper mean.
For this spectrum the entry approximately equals 10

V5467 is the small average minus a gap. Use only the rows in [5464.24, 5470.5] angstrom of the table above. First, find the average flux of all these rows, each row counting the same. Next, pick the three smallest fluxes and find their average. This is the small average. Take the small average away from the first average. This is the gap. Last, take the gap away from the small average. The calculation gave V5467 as 9.2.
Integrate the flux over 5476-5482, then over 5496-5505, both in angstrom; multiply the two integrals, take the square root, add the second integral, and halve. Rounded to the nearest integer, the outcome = 75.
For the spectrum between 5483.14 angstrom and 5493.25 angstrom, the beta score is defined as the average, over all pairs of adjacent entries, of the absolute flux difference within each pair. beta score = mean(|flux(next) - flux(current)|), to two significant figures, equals 0.38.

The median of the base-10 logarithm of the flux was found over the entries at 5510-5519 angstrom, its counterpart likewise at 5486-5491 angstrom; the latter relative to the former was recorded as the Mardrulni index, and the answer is 1.017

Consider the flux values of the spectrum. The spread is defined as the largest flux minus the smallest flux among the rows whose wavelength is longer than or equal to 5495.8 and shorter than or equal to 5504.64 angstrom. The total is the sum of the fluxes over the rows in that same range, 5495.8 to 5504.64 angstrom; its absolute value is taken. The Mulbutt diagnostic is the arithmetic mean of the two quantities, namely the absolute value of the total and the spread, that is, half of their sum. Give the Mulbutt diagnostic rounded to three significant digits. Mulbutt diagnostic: 33.0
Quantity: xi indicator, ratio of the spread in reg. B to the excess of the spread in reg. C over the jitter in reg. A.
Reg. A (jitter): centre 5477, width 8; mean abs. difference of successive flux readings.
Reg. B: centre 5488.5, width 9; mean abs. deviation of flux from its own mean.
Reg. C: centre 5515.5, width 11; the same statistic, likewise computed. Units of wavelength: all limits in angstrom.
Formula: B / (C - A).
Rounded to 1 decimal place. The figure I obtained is -0.4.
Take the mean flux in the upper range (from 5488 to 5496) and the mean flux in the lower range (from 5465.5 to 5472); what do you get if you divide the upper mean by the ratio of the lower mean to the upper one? 8.55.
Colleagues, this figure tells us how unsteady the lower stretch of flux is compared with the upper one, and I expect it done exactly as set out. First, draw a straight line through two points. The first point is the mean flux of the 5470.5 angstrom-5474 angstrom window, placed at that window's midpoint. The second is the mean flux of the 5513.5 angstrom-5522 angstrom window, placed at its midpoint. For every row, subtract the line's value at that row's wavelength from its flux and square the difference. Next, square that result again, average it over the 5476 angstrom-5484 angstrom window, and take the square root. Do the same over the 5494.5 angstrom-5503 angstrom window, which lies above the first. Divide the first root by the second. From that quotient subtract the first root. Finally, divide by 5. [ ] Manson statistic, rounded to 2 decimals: 0.17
